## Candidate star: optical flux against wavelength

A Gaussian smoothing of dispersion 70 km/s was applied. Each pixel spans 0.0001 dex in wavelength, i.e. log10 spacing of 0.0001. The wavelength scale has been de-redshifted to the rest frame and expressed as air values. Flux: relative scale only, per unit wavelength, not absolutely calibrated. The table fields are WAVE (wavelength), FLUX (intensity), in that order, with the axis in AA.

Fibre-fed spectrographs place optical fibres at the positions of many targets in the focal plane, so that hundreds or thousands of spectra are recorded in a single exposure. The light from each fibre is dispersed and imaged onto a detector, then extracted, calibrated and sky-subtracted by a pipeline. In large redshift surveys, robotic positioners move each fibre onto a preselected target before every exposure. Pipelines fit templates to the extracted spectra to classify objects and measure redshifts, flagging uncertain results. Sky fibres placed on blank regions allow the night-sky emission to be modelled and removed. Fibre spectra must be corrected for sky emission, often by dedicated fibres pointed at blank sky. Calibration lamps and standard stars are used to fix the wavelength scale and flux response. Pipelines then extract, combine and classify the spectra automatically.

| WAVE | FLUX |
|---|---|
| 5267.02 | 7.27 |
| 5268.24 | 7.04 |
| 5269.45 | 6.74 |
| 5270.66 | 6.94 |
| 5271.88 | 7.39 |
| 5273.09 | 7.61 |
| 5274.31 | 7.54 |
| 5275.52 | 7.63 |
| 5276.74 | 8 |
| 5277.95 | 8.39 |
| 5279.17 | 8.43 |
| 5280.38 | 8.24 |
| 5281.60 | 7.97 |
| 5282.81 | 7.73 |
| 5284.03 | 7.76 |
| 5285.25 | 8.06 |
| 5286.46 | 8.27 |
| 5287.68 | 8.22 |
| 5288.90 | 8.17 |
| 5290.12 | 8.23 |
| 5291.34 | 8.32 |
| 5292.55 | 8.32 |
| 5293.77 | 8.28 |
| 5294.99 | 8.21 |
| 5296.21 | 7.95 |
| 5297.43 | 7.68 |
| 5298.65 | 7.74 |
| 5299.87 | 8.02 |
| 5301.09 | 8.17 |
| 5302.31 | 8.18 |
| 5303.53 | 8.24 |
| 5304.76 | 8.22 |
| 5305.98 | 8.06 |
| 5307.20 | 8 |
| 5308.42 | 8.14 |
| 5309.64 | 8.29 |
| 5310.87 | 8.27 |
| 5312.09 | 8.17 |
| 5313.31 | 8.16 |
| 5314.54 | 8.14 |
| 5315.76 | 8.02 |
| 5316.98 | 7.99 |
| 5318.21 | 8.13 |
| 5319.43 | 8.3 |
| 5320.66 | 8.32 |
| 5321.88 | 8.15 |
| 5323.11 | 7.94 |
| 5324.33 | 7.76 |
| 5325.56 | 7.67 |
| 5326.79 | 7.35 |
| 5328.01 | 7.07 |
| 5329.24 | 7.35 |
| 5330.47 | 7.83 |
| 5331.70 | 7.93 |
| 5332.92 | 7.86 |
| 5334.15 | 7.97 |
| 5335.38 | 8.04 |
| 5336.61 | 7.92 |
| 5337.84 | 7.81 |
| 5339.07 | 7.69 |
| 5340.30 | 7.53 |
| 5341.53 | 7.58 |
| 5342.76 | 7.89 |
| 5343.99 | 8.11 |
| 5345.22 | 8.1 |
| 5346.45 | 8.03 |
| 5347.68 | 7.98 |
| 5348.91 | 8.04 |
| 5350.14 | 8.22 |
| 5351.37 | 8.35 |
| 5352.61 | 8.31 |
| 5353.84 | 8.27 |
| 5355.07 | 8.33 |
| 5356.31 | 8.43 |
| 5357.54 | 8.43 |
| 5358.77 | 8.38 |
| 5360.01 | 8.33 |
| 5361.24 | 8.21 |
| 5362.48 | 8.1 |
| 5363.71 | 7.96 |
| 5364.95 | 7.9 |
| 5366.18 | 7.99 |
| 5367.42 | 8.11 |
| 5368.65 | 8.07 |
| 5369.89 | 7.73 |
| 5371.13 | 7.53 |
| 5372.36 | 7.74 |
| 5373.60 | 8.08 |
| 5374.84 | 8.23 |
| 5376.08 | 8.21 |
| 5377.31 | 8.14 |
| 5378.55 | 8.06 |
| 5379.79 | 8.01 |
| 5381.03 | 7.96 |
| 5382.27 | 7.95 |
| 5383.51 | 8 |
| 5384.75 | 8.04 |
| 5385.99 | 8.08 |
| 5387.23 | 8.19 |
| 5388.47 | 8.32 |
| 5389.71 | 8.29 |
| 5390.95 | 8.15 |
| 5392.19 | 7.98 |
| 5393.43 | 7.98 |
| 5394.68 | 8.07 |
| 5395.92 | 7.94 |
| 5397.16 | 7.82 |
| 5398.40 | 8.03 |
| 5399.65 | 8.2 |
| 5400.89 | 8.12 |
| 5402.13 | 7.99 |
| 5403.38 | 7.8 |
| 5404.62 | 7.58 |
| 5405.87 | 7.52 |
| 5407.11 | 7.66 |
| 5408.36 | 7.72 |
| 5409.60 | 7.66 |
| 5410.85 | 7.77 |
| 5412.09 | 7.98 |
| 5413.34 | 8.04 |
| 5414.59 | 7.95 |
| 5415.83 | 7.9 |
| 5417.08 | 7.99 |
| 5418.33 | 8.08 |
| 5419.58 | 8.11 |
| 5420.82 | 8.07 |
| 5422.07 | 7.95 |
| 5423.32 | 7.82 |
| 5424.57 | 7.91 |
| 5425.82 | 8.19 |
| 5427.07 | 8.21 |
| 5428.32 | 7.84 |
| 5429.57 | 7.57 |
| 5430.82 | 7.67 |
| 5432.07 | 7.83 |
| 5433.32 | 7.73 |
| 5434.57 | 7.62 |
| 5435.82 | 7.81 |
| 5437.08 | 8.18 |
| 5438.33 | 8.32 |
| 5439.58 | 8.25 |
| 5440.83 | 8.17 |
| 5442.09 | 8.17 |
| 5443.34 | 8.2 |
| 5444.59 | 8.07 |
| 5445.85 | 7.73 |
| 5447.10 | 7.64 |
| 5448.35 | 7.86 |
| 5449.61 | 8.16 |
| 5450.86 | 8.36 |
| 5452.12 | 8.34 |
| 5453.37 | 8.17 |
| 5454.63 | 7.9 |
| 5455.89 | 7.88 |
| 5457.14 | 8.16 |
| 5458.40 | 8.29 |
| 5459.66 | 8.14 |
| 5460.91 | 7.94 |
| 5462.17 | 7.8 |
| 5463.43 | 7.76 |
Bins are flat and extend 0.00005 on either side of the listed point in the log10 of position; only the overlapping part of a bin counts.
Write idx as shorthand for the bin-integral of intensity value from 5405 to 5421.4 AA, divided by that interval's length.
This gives 7.88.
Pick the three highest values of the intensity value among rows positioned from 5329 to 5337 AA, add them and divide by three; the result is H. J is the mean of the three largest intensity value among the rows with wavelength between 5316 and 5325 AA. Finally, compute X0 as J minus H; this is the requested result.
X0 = 0.28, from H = 7.98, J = 8.26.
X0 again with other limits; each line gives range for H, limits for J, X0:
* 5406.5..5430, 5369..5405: 0.11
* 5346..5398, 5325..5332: -0.60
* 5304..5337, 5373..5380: -0.11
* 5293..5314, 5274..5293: 0.10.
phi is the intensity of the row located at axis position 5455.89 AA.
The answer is 7.88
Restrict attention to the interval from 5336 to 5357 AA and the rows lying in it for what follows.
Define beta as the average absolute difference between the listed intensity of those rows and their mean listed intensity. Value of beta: 0.22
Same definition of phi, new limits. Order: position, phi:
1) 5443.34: 8.2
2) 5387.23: 8.19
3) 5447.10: 7.64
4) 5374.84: 8.23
